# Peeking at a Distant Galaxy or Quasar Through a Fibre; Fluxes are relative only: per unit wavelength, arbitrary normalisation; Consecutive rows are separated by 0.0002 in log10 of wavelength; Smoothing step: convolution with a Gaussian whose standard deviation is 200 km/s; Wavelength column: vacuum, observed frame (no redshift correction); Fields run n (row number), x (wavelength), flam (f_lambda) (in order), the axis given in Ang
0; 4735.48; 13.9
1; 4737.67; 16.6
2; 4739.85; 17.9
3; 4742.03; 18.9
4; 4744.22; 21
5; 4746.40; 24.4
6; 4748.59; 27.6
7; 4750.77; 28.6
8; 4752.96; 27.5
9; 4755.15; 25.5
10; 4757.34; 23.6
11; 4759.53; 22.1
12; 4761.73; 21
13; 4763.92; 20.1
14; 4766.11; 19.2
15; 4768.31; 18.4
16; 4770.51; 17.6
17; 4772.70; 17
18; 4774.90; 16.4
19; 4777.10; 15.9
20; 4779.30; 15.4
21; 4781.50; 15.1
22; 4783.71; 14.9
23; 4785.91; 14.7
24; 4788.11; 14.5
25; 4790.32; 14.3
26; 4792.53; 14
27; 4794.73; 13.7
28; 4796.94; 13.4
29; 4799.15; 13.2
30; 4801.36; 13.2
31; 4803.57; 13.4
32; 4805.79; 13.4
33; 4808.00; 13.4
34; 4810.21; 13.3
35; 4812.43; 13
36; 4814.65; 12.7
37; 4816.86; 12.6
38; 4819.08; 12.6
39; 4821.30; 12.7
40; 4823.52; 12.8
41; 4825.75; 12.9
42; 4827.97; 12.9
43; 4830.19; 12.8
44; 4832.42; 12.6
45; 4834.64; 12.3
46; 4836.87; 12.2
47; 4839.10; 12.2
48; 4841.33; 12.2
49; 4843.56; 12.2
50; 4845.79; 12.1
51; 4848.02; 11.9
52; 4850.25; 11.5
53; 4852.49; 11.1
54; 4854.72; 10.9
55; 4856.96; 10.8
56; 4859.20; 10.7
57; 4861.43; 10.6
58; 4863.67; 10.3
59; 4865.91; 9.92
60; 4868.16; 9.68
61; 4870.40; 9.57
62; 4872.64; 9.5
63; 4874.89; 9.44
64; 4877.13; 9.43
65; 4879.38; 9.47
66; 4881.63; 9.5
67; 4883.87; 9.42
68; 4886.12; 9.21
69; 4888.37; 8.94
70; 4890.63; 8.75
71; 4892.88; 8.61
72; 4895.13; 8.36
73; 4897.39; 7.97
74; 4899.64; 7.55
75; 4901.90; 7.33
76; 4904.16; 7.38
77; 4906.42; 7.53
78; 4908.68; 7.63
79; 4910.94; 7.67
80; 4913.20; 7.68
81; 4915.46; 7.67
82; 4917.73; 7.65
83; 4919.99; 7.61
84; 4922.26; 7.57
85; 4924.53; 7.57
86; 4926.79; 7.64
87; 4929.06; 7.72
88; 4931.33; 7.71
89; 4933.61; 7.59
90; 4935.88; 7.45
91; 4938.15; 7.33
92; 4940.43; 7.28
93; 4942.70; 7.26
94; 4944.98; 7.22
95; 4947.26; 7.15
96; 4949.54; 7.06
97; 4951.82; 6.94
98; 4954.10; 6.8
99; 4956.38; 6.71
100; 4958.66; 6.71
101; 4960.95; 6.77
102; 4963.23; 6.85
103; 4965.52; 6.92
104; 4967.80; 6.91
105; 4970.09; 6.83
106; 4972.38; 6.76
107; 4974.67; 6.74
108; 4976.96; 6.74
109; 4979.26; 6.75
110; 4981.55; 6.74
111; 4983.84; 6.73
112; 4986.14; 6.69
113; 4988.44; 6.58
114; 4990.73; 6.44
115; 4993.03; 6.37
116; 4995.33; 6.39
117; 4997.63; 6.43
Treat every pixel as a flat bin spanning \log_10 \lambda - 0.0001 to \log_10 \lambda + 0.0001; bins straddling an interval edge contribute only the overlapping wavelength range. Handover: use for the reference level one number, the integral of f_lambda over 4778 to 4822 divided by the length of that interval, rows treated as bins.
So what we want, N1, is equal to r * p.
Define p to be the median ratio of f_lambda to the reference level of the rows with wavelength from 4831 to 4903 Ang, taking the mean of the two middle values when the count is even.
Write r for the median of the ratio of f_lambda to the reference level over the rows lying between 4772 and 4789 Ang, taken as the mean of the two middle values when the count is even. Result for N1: 0.80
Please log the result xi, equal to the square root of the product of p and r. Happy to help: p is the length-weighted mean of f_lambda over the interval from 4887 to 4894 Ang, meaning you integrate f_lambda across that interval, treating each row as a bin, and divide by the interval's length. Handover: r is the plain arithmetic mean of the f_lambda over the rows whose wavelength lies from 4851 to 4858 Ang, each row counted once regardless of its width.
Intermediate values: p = 8.8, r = 10.9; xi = 9.8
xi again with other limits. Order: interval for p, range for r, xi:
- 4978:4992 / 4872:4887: 7.9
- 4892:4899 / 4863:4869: 9.1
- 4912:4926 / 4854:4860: 9.1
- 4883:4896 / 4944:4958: 7.9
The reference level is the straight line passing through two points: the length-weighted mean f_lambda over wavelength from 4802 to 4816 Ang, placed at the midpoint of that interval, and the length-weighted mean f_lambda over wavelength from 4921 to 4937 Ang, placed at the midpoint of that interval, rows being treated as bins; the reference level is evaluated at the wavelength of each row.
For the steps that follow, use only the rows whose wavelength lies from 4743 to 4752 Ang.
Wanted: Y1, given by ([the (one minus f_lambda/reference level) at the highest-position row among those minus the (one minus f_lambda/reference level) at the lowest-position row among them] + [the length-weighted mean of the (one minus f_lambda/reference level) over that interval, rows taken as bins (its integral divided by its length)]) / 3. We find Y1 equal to -0.36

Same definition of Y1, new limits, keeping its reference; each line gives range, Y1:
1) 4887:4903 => 0.07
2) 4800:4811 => -0.01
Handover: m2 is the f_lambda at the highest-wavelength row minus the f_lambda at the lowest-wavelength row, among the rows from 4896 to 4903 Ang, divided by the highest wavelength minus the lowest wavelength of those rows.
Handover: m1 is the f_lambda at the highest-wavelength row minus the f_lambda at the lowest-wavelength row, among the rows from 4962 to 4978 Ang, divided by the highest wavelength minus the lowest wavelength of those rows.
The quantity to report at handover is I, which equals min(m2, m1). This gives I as -0.14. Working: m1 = -0.01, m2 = -0.142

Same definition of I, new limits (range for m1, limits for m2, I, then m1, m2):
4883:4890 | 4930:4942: -0.11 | -0.11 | -0.047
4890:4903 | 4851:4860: -0.13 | -0.13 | -0.060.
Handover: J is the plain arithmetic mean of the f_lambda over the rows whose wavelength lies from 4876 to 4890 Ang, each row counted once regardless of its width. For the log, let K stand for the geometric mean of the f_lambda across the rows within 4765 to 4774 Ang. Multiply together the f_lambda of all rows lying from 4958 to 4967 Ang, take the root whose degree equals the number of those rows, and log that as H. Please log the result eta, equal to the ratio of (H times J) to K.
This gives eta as 4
